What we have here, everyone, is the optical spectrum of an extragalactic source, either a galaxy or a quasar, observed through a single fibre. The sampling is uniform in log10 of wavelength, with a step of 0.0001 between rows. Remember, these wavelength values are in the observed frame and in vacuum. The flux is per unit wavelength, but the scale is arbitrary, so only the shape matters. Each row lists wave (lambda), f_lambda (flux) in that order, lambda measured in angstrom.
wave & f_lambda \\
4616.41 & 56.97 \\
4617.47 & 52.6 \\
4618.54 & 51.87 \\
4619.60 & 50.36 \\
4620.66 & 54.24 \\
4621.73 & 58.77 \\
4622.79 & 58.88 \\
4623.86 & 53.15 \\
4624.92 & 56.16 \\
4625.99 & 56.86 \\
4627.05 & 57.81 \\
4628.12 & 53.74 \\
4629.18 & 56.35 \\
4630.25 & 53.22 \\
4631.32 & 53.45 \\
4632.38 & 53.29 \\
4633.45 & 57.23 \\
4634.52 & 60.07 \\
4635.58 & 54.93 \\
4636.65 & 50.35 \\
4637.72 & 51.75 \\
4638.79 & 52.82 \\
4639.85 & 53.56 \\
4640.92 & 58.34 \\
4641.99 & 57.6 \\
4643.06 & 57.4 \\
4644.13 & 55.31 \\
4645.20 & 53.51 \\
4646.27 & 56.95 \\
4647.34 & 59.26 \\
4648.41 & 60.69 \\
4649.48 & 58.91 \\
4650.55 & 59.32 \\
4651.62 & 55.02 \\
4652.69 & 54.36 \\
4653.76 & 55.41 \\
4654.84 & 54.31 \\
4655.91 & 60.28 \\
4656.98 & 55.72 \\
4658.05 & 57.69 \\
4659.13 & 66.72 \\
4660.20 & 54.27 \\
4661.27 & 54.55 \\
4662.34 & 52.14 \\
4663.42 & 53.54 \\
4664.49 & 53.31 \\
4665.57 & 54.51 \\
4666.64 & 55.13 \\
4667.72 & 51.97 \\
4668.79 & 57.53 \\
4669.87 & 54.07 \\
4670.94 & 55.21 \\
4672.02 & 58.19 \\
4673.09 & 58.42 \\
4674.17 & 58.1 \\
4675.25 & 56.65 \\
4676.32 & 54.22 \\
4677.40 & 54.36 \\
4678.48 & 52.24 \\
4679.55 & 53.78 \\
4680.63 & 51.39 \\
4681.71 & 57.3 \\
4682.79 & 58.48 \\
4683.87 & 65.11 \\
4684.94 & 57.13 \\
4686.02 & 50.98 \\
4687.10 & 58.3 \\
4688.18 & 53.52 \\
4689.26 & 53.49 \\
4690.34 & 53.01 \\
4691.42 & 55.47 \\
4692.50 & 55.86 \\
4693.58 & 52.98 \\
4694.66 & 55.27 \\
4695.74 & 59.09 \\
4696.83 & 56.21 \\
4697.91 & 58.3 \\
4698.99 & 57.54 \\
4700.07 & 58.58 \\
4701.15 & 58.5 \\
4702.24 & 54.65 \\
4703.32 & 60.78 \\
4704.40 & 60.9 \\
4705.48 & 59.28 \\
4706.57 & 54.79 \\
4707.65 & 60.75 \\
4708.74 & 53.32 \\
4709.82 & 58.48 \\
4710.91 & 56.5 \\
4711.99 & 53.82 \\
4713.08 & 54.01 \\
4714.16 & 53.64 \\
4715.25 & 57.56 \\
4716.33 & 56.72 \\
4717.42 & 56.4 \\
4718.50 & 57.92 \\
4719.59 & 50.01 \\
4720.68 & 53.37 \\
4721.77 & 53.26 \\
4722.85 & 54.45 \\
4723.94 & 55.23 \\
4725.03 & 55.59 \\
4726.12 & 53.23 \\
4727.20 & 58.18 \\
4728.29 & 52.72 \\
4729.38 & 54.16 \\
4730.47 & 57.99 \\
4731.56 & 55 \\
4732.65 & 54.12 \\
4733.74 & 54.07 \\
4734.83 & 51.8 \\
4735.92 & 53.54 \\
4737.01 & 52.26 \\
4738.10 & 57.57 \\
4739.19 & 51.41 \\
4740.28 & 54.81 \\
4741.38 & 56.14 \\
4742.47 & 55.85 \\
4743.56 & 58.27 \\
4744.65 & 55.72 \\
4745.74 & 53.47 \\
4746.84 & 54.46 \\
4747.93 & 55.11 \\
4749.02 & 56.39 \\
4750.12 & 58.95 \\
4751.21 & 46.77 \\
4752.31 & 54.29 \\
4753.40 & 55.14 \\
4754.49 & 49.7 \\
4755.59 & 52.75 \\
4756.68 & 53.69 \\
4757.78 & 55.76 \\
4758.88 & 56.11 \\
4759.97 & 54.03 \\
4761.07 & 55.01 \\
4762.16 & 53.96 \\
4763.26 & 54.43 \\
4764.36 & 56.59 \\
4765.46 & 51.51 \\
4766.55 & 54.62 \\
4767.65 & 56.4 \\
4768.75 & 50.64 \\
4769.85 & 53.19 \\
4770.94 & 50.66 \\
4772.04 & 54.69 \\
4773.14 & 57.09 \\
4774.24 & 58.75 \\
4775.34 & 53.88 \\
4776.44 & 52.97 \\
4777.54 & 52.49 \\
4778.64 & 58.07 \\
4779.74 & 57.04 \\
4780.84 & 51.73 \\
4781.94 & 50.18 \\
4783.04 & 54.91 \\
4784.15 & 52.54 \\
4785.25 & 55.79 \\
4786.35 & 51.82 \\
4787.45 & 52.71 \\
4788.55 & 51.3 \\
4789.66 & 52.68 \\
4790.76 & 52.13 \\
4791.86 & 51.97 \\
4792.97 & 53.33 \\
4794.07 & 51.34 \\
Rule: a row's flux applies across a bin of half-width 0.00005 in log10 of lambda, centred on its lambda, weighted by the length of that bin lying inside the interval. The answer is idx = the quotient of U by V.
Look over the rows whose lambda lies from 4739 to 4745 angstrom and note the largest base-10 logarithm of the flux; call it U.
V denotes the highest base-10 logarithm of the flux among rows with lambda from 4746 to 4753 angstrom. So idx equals 1.00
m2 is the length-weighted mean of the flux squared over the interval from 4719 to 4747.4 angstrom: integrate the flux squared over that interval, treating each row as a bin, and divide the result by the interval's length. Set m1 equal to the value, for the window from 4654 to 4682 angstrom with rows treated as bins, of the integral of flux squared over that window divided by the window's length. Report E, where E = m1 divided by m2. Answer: 1.04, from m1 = 3099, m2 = 2973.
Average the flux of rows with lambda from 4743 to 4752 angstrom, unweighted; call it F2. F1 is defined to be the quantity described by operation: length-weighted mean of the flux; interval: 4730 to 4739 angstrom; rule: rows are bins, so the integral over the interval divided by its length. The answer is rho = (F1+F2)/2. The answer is 54.6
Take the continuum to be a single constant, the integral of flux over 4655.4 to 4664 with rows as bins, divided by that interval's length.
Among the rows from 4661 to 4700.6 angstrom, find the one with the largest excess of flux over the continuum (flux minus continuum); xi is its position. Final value 4683.87 angstrom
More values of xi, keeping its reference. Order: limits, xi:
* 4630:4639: 4634.52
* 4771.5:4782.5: 4774.24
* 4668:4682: 4673.09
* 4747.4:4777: 4750.12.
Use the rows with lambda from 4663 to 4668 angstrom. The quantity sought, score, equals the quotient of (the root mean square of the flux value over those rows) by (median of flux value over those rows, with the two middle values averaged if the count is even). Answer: 1.00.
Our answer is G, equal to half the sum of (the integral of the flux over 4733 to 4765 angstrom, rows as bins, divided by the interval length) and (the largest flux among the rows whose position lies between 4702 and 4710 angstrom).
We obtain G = 57.6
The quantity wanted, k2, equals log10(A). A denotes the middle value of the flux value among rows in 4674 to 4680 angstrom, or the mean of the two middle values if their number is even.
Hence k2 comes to 1.73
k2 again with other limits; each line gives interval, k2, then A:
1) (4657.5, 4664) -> 1.74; 54.4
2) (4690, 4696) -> 1.74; 55.4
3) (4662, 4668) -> 1.73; 53.4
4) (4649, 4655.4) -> 1.74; 55.2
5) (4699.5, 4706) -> 1.77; 58.9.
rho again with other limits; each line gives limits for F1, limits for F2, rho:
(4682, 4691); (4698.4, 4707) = 57.2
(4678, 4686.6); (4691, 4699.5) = 56.1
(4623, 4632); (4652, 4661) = 56.3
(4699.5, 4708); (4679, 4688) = 57.5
